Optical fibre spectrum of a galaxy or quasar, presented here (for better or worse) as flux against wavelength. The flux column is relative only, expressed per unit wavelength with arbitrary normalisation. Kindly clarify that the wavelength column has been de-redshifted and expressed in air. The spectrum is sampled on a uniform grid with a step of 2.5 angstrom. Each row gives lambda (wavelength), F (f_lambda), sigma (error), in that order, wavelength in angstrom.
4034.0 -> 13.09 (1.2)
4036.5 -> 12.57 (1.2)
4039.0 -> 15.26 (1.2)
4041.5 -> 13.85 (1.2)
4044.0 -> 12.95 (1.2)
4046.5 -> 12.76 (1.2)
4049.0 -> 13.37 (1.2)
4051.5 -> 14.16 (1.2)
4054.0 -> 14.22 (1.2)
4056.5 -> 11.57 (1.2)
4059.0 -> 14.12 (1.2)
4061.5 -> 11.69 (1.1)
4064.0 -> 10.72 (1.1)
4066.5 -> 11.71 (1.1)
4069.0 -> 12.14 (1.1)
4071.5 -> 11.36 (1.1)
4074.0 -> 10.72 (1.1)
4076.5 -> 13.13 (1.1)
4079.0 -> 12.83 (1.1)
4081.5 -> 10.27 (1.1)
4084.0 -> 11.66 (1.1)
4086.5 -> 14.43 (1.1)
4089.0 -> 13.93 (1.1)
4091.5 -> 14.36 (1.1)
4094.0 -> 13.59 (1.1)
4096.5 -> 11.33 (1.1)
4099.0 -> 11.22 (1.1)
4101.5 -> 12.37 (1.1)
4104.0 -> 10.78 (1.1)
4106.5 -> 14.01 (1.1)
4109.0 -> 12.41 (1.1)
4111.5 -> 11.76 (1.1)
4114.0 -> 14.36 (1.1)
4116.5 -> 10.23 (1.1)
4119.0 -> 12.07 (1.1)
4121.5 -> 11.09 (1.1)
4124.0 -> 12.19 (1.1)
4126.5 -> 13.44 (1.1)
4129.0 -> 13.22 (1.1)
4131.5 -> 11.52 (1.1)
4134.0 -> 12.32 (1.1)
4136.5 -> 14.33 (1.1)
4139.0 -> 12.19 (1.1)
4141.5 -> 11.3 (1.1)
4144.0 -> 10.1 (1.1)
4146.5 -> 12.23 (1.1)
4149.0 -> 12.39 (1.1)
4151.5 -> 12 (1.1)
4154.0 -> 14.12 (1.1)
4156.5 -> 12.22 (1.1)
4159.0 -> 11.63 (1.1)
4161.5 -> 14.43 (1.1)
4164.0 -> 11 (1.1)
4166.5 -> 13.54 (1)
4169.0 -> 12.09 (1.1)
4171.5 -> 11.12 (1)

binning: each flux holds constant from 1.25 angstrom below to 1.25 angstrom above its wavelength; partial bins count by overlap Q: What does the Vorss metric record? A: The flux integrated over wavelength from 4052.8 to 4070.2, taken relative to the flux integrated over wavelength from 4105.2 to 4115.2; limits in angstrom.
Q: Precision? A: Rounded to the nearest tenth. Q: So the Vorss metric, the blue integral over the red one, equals 1.6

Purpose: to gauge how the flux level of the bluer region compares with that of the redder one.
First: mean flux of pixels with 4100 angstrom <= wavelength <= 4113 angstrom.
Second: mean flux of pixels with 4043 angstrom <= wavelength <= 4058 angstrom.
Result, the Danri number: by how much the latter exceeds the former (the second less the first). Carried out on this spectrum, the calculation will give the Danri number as 0.9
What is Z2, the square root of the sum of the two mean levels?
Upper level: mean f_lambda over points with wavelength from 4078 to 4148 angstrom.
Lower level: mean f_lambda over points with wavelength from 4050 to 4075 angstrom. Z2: 4.96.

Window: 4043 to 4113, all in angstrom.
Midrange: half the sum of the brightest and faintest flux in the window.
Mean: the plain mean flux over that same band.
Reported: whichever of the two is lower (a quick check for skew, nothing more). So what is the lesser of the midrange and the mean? 12.35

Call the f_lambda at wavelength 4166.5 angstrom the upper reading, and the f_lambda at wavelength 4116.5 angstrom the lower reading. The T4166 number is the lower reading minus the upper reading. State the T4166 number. -3.3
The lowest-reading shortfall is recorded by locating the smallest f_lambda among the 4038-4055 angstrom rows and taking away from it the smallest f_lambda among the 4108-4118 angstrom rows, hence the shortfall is 2.5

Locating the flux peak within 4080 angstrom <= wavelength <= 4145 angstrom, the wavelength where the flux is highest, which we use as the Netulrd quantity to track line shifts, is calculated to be 4086.5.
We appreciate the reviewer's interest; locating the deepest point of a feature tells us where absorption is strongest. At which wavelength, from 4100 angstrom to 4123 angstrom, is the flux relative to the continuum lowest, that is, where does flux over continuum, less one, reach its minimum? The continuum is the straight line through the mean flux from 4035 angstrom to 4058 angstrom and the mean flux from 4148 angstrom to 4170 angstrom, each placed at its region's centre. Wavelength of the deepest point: 4116.5 angstrom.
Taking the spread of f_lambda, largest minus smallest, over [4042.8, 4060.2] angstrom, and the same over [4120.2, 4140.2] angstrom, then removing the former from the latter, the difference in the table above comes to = 0.6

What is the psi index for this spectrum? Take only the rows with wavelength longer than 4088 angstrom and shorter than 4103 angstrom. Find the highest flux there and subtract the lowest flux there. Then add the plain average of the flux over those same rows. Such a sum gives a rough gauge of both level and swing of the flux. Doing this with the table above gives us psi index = 15.9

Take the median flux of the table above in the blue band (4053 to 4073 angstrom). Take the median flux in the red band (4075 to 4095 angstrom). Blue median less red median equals -1.7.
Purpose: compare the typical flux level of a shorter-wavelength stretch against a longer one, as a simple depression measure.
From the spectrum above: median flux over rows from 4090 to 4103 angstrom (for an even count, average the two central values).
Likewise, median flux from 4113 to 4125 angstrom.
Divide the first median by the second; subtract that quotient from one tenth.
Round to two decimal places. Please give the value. -0.92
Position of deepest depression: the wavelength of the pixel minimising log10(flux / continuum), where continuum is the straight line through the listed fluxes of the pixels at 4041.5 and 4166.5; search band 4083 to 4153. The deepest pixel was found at 4144.0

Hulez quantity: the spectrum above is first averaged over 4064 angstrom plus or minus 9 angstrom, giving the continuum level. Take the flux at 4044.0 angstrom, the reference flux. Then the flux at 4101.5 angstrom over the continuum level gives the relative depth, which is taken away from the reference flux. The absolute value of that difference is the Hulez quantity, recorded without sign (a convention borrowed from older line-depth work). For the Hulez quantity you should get 11.9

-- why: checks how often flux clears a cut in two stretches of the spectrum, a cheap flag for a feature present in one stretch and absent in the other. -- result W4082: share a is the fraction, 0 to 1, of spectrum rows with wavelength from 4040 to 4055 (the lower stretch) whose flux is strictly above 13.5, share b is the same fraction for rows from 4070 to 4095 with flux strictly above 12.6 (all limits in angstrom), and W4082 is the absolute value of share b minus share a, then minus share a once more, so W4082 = -0.4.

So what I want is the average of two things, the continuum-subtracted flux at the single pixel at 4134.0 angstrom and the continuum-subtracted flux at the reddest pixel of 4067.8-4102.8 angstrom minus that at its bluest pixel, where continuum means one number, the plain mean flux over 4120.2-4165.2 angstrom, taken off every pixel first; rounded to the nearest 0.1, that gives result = 0.1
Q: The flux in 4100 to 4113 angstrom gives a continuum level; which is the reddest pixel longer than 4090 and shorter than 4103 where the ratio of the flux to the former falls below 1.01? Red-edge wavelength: 4101.5 angstrom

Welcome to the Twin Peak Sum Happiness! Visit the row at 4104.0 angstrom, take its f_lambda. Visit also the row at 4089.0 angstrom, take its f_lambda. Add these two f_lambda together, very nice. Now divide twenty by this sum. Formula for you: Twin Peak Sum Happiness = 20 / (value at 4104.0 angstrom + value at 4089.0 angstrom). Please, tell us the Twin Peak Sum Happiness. 0.81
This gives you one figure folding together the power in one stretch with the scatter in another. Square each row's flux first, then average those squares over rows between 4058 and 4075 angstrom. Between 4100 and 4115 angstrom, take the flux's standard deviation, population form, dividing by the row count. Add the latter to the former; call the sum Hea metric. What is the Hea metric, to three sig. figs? 141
